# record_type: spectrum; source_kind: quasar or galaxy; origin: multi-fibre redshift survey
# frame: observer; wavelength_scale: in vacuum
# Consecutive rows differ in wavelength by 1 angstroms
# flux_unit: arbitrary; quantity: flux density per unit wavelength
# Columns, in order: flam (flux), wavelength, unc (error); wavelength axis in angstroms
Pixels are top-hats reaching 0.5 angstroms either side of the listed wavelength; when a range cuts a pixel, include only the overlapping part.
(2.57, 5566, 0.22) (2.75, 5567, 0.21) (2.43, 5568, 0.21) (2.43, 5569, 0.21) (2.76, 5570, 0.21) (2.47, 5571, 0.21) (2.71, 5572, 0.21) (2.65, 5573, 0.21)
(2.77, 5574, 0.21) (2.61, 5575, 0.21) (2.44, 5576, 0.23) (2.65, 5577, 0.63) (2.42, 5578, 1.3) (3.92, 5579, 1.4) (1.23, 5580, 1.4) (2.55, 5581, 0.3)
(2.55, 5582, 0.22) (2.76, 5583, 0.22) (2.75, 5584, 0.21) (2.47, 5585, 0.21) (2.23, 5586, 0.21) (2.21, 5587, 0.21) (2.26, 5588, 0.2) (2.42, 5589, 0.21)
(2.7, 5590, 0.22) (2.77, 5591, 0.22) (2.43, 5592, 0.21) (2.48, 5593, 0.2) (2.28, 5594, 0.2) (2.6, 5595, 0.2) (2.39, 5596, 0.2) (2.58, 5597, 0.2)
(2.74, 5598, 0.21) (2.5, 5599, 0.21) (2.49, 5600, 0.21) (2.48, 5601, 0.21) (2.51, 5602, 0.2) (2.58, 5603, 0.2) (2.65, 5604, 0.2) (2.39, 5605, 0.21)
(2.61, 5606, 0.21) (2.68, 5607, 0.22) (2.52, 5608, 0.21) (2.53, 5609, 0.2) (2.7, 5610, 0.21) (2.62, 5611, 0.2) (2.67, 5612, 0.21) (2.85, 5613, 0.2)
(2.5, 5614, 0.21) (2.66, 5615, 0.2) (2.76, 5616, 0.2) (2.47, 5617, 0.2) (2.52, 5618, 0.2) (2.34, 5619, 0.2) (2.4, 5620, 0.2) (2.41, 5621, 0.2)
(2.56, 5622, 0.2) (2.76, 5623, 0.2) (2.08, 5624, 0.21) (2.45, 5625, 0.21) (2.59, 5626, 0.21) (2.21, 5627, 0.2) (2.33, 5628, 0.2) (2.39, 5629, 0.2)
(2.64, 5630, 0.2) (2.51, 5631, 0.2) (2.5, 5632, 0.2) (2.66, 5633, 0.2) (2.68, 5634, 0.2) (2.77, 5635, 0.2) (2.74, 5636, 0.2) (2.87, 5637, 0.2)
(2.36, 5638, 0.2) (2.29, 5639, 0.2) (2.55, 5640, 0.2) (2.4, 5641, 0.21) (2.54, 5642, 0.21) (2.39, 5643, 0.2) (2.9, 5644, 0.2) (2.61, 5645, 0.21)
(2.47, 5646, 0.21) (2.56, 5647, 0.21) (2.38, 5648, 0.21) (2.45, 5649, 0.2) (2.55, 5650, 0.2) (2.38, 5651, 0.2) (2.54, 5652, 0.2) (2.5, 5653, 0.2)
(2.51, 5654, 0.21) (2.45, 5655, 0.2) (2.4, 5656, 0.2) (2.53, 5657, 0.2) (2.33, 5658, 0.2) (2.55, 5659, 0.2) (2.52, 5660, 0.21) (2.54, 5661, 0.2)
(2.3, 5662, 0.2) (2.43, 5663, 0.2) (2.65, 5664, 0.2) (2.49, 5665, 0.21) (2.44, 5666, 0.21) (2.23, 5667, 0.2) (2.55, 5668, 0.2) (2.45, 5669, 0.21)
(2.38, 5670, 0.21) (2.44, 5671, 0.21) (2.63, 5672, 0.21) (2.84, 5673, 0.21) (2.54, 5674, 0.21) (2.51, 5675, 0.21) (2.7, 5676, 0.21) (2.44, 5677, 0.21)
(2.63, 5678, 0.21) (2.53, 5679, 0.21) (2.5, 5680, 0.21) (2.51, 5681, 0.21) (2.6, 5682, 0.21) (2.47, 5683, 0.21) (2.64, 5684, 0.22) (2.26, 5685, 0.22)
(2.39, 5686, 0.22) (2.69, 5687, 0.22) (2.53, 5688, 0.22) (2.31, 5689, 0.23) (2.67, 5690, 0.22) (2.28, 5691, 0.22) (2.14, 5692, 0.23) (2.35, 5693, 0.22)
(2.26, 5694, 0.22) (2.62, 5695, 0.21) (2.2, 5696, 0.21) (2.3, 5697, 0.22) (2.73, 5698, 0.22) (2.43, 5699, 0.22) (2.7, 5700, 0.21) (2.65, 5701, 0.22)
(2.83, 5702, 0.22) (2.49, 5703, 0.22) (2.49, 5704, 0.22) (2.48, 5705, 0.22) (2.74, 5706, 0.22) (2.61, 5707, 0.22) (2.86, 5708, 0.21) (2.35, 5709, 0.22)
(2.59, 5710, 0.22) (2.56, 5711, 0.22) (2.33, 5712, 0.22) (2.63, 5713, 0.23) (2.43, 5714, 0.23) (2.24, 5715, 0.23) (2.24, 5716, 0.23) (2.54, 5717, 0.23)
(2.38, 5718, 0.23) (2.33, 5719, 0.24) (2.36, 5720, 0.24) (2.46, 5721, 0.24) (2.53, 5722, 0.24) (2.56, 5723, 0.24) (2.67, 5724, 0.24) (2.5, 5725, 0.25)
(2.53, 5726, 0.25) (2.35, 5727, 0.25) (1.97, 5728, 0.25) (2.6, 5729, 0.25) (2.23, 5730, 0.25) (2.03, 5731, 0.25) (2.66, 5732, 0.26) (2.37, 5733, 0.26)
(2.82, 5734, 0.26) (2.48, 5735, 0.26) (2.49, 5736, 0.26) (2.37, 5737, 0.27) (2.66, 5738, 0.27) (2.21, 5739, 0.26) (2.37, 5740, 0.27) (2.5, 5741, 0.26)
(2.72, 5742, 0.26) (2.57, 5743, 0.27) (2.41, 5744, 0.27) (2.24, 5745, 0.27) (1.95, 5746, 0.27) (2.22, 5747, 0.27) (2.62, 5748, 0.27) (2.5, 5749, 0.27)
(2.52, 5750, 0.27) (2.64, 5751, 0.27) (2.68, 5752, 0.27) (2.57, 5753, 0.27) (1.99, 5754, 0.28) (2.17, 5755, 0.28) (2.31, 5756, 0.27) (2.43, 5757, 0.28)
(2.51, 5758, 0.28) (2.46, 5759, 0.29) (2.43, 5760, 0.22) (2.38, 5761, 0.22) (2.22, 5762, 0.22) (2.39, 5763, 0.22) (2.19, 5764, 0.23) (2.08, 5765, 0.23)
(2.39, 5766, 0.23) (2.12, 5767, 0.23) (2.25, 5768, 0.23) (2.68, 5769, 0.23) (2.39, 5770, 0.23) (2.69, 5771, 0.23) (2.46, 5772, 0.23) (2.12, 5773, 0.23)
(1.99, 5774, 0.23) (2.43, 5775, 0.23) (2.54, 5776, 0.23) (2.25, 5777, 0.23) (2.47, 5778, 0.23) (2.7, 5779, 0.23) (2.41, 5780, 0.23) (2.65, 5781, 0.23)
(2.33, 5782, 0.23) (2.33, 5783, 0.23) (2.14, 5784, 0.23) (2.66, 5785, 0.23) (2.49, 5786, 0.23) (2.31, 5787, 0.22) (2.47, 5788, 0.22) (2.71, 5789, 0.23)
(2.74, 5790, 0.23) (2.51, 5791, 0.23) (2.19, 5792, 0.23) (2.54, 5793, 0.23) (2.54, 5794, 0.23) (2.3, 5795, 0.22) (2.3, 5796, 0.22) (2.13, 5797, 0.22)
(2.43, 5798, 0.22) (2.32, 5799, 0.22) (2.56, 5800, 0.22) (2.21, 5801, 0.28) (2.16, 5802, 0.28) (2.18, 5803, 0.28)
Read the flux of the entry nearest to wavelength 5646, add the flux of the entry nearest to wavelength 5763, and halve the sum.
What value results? 2.43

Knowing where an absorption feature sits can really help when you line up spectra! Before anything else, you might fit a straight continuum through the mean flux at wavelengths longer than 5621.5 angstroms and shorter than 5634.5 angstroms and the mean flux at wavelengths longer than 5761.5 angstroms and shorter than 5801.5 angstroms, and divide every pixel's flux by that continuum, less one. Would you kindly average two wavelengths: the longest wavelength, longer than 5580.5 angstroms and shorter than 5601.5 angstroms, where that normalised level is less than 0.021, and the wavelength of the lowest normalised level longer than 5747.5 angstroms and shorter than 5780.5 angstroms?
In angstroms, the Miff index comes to 5677.5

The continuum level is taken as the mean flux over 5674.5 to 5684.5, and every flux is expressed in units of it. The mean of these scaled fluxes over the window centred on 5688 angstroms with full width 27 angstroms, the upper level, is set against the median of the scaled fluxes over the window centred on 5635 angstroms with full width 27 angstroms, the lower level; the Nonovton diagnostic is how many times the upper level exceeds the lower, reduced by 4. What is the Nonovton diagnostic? -3.02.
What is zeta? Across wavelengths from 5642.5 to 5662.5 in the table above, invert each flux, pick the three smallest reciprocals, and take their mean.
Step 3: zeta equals 0.373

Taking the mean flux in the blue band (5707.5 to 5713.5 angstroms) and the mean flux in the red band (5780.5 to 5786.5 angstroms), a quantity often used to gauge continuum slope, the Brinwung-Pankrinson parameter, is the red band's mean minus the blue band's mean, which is -0.12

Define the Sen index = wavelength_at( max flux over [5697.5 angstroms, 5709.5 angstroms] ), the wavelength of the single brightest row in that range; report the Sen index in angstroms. 5708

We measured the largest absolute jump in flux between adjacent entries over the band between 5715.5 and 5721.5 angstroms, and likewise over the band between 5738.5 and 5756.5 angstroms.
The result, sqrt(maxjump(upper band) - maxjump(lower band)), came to 0.53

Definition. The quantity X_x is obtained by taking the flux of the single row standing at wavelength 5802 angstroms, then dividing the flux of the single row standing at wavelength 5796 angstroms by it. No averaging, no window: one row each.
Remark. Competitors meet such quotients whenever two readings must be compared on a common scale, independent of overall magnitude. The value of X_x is 1.06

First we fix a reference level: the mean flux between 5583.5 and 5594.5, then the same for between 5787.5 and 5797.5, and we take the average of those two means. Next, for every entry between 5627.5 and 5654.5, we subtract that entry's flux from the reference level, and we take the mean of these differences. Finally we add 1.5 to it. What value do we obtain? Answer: 1.41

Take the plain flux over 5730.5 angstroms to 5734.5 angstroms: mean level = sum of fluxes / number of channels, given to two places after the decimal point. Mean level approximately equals 2.47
